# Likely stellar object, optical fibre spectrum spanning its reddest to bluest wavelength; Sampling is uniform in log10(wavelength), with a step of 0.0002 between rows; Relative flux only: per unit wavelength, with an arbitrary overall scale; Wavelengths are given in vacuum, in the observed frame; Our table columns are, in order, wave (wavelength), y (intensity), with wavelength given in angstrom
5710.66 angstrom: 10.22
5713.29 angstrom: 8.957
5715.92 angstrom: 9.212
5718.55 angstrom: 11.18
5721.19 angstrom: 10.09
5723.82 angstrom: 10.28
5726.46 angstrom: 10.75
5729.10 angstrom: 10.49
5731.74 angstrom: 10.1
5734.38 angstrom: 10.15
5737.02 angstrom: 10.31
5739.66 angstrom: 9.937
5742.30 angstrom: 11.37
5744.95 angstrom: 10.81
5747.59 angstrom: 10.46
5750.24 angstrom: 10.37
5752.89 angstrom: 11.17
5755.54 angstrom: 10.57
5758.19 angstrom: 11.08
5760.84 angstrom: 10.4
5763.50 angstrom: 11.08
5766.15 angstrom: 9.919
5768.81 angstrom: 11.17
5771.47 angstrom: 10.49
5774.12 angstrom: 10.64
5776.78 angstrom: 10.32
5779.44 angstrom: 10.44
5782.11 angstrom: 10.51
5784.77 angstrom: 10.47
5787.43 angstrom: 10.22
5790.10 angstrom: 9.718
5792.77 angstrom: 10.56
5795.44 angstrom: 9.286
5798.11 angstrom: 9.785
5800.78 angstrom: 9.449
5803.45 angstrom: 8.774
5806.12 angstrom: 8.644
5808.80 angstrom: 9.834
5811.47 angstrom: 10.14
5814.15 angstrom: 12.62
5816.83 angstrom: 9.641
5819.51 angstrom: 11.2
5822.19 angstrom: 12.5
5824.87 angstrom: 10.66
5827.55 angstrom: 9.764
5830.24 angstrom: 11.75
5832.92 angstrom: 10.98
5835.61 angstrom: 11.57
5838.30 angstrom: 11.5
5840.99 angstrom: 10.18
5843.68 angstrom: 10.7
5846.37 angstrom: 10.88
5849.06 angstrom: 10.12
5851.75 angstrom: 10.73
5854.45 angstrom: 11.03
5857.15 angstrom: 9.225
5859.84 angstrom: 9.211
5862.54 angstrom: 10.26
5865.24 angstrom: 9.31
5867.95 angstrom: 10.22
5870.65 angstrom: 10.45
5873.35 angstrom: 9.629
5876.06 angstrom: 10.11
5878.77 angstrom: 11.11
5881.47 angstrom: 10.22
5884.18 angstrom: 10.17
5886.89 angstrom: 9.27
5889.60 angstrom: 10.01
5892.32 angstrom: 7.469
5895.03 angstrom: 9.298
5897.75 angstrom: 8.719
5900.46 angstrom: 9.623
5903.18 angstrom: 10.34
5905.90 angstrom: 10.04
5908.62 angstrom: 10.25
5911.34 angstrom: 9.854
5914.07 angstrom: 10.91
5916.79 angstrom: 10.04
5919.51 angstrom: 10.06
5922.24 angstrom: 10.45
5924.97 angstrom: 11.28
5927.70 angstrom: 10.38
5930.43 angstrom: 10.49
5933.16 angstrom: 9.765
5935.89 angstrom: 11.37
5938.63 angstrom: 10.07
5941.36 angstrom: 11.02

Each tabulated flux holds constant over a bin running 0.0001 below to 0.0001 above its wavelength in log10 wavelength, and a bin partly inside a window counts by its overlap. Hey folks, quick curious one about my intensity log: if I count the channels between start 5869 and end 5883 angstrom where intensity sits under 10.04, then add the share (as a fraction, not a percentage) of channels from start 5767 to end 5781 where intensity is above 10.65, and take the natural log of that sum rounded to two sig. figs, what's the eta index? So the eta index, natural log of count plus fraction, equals 0.18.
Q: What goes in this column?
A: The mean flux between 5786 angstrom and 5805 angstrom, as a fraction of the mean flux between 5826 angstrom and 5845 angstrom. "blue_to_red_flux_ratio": 0.89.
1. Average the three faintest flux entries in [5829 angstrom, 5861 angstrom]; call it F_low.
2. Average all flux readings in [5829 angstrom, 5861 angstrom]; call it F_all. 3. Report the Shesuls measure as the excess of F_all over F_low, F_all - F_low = 1.1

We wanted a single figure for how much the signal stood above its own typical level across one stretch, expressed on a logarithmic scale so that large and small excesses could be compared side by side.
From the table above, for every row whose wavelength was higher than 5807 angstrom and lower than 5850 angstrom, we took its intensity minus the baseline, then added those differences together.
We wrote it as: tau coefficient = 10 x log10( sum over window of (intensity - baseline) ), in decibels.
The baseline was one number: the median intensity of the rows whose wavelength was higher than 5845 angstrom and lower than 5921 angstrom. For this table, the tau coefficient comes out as 11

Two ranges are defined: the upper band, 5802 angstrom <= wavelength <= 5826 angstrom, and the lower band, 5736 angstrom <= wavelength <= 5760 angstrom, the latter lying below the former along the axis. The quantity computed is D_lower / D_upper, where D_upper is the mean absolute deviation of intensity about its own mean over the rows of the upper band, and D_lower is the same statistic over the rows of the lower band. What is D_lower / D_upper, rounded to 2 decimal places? 0.33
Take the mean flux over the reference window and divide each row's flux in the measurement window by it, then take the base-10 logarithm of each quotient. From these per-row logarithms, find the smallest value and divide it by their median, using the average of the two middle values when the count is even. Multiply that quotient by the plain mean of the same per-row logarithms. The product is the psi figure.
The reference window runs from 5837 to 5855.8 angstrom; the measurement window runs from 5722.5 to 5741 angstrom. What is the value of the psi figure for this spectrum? -0.033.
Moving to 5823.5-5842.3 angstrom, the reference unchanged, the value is -0.027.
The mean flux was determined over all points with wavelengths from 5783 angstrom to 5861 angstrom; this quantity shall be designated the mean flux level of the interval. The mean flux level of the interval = 10.4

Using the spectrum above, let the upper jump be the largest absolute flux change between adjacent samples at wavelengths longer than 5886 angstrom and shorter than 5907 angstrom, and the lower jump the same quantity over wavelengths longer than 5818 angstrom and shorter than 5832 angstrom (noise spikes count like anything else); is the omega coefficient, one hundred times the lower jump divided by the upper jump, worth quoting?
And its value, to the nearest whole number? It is 78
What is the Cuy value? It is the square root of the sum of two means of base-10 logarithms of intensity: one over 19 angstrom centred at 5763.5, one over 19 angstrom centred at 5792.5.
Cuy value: 1.42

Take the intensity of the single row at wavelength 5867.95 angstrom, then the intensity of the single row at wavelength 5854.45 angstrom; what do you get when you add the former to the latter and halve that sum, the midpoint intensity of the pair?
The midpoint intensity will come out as 10.6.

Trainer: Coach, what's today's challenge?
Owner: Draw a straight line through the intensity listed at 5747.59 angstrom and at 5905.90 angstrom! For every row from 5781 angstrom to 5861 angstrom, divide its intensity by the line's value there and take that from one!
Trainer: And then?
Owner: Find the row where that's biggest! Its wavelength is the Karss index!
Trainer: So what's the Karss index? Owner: 5806.12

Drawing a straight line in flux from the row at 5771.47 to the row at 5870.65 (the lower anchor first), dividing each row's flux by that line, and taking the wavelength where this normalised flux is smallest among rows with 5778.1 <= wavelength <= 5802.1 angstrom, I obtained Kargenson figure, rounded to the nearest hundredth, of 5795.44 angstrom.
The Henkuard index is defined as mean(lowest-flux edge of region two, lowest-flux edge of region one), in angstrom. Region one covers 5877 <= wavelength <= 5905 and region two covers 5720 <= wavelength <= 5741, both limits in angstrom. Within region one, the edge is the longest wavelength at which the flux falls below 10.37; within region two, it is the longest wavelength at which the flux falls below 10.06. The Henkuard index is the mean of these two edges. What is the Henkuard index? 5821.4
